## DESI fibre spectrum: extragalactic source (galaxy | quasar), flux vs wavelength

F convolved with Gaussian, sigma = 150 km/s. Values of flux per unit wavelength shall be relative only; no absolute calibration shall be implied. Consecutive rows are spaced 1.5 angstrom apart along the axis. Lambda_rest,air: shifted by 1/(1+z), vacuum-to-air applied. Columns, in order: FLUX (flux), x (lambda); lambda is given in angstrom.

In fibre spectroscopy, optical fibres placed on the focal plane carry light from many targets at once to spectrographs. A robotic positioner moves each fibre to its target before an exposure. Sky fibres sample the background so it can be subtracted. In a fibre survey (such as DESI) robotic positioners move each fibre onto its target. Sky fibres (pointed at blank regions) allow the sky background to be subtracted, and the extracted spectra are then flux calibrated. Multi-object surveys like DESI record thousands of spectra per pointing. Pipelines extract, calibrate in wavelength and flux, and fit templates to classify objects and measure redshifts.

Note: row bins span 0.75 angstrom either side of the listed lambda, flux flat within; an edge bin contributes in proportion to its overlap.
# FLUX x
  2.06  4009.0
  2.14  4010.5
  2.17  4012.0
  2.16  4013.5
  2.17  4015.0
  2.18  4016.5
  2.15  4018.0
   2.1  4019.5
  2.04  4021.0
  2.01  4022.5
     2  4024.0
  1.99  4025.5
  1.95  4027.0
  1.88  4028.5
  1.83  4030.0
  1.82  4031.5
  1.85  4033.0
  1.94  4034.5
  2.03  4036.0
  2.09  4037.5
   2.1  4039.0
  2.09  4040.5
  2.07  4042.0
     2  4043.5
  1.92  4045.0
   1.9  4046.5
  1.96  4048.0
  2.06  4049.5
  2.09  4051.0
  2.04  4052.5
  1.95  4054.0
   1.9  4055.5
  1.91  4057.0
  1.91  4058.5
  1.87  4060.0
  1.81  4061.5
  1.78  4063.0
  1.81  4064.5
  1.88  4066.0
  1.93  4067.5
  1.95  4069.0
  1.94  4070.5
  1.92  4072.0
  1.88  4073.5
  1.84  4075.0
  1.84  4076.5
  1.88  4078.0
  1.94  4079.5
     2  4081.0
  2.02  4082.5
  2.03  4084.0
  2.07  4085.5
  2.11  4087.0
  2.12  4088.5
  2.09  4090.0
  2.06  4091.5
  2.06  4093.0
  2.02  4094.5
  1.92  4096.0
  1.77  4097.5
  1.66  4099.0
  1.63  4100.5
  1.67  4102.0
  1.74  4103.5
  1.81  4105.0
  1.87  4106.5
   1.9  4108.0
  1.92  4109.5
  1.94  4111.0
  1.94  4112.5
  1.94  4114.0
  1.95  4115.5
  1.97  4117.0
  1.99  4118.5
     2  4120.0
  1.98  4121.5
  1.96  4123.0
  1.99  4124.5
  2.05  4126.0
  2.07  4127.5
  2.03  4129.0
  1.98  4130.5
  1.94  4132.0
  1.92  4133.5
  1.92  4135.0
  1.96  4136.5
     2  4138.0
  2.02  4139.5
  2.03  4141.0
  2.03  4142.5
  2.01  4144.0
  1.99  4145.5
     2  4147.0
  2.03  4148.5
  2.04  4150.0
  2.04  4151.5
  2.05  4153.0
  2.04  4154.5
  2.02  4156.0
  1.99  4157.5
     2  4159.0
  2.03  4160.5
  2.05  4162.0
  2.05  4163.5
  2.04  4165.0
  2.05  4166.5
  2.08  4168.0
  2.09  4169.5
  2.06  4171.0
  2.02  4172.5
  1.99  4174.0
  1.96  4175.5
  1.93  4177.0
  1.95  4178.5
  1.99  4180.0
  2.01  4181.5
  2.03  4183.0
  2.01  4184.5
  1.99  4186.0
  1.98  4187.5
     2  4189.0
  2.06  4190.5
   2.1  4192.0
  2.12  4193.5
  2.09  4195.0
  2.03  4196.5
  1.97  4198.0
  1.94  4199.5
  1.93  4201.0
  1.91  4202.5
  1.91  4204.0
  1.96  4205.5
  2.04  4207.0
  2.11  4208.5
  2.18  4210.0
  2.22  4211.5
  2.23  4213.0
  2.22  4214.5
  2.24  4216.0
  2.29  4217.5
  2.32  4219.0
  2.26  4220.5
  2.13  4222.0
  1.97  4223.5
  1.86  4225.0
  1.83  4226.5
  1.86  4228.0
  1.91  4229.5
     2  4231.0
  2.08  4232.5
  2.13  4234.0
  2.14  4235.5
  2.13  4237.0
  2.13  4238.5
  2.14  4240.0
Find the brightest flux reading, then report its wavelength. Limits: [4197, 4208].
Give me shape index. 4207.0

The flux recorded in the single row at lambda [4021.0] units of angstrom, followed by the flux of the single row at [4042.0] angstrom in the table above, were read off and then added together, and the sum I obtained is 4.11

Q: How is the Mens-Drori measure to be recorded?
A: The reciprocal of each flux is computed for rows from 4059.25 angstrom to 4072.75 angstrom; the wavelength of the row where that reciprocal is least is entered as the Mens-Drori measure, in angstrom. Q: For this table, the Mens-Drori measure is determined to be 4069.0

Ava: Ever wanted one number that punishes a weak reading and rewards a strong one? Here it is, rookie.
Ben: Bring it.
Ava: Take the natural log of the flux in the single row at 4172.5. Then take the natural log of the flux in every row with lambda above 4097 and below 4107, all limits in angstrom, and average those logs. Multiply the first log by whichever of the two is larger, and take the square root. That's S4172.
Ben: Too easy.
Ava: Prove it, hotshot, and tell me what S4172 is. 0.703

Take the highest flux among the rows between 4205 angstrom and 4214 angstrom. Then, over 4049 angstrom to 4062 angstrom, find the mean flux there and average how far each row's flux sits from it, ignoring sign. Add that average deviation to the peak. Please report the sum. 2.31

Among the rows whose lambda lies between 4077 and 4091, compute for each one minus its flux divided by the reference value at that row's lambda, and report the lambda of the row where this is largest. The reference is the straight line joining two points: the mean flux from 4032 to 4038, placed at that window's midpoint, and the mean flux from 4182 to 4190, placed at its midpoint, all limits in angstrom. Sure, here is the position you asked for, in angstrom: 4078.0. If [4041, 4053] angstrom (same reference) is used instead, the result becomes 4046.5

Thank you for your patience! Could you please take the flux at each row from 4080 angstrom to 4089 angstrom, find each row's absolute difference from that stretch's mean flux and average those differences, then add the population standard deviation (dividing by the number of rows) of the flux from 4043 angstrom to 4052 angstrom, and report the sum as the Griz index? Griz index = 0.111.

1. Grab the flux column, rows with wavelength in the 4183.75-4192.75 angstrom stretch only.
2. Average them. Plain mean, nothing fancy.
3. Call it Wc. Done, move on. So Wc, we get 2.02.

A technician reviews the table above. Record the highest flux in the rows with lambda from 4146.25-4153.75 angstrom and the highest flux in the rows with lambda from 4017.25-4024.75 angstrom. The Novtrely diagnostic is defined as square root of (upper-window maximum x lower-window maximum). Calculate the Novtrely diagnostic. 2.10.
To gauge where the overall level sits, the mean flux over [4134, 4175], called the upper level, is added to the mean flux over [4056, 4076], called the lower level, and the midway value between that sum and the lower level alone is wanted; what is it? 2.89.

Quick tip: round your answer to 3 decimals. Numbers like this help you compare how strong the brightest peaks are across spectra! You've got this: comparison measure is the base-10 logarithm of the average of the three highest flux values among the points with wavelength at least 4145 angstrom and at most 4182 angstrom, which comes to 0.317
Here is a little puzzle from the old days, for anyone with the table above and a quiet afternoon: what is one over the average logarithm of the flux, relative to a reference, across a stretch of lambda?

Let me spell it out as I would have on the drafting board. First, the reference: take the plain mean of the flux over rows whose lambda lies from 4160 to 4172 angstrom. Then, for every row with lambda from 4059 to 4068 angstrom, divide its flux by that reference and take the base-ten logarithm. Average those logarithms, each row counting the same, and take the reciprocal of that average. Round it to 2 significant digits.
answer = -21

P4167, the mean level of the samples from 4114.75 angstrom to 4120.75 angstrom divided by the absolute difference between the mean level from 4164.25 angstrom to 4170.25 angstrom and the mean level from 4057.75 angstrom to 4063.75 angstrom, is 8.9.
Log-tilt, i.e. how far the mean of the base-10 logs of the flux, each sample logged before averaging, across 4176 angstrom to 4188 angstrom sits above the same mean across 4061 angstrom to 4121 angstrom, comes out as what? 0.02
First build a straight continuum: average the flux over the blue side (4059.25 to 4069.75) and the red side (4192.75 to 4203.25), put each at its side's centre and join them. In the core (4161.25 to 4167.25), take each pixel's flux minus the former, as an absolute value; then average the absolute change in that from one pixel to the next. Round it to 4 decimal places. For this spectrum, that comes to 0.0072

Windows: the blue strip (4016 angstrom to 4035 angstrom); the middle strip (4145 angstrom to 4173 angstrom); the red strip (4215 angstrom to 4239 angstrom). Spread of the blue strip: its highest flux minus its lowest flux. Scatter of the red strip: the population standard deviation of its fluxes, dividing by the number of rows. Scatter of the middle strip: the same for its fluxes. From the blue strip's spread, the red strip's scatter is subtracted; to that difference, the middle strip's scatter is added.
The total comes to 0.23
